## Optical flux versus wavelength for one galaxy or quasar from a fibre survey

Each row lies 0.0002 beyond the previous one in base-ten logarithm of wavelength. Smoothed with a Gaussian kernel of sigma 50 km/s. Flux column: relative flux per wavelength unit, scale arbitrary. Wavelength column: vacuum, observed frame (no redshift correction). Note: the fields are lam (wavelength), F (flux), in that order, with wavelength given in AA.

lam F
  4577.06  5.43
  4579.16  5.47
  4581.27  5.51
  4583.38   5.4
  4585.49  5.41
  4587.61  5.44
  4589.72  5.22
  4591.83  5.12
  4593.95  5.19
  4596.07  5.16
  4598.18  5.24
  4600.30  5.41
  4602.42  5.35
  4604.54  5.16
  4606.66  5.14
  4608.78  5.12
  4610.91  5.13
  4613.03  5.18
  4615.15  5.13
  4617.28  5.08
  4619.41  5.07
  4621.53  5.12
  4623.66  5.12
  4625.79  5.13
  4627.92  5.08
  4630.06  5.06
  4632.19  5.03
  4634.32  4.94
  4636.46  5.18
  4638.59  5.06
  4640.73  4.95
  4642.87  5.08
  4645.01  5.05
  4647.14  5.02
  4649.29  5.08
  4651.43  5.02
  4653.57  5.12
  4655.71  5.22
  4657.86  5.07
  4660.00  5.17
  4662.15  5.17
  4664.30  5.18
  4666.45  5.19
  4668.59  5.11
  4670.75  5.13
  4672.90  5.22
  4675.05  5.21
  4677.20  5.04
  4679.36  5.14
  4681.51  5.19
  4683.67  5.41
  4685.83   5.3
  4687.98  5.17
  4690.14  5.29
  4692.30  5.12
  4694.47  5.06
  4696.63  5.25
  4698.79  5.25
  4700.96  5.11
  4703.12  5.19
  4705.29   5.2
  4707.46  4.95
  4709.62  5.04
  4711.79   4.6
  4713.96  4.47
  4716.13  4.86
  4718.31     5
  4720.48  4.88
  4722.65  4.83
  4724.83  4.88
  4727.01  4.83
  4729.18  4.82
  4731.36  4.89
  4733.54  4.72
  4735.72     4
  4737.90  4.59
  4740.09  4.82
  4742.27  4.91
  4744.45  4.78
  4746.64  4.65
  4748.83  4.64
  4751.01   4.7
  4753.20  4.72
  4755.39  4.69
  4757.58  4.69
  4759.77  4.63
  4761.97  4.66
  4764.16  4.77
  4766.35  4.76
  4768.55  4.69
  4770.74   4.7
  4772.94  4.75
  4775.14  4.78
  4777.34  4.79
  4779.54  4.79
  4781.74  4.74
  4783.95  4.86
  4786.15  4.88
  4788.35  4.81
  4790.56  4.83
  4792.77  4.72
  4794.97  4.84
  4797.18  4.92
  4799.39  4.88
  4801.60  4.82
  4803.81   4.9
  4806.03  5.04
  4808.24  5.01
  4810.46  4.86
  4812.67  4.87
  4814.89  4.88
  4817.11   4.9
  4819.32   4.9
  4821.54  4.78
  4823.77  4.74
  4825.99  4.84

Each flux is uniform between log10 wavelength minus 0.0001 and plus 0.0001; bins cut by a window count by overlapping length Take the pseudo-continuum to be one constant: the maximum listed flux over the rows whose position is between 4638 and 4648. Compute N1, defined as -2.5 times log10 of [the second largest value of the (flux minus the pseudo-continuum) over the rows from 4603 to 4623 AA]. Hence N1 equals 2.7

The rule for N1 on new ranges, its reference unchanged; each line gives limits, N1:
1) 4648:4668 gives 2.4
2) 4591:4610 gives 1.4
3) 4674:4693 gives 1.6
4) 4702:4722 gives 2.4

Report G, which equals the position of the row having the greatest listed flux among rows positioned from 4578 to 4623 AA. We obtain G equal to 4581.27 AA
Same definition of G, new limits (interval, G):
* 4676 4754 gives 4683.67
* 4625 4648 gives 4636.46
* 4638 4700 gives 4683.67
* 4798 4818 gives 4806.03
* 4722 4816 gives 4806.03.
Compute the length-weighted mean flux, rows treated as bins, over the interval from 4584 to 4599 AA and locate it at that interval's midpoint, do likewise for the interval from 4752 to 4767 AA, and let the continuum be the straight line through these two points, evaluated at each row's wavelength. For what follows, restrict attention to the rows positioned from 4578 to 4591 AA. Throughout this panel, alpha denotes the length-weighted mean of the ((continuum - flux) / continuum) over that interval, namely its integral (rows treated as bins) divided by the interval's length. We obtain -0.023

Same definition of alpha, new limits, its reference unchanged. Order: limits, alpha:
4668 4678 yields -0.032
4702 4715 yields -0.008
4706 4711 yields -0.024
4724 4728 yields -0.009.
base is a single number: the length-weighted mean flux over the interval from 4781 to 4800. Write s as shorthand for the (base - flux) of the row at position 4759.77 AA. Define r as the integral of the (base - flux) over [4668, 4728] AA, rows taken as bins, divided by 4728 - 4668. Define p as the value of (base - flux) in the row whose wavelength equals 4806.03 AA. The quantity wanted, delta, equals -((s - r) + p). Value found -0.2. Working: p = -0.2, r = -0.23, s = 0.20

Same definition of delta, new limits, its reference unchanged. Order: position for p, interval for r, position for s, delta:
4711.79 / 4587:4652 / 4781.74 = -0.6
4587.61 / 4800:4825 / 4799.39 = 0.6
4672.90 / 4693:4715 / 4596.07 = 0.5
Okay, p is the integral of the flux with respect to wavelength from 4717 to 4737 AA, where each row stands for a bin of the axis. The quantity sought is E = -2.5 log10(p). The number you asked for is -4.95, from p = 95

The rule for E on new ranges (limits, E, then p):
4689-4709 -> -5.03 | 103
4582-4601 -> -5.01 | 100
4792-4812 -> -4.98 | 98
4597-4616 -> -4.99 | 99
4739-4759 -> -4.94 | 95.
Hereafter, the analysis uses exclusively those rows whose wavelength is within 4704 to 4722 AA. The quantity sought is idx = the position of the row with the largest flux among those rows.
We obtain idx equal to 4705.29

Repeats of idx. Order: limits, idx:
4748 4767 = 4764.16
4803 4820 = 4806.03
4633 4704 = 4683.67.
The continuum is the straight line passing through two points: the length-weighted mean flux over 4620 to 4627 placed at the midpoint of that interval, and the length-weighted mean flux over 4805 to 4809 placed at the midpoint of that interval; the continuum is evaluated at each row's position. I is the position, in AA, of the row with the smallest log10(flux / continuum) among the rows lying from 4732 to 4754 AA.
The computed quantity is 4735.72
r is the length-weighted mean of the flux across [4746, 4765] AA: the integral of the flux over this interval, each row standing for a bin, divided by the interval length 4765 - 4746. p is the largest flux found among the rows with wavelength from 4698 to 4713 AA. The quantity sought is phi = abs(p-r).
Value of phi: 0.57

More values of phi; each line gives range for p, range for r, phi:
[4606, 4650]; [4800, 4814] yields 0.27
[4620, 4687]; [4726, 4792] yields 0.68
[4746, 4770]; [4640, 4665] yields 0.32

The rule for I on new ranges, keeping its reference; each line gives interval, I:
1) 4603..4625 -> 4619.41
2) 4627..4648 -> 4634.32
